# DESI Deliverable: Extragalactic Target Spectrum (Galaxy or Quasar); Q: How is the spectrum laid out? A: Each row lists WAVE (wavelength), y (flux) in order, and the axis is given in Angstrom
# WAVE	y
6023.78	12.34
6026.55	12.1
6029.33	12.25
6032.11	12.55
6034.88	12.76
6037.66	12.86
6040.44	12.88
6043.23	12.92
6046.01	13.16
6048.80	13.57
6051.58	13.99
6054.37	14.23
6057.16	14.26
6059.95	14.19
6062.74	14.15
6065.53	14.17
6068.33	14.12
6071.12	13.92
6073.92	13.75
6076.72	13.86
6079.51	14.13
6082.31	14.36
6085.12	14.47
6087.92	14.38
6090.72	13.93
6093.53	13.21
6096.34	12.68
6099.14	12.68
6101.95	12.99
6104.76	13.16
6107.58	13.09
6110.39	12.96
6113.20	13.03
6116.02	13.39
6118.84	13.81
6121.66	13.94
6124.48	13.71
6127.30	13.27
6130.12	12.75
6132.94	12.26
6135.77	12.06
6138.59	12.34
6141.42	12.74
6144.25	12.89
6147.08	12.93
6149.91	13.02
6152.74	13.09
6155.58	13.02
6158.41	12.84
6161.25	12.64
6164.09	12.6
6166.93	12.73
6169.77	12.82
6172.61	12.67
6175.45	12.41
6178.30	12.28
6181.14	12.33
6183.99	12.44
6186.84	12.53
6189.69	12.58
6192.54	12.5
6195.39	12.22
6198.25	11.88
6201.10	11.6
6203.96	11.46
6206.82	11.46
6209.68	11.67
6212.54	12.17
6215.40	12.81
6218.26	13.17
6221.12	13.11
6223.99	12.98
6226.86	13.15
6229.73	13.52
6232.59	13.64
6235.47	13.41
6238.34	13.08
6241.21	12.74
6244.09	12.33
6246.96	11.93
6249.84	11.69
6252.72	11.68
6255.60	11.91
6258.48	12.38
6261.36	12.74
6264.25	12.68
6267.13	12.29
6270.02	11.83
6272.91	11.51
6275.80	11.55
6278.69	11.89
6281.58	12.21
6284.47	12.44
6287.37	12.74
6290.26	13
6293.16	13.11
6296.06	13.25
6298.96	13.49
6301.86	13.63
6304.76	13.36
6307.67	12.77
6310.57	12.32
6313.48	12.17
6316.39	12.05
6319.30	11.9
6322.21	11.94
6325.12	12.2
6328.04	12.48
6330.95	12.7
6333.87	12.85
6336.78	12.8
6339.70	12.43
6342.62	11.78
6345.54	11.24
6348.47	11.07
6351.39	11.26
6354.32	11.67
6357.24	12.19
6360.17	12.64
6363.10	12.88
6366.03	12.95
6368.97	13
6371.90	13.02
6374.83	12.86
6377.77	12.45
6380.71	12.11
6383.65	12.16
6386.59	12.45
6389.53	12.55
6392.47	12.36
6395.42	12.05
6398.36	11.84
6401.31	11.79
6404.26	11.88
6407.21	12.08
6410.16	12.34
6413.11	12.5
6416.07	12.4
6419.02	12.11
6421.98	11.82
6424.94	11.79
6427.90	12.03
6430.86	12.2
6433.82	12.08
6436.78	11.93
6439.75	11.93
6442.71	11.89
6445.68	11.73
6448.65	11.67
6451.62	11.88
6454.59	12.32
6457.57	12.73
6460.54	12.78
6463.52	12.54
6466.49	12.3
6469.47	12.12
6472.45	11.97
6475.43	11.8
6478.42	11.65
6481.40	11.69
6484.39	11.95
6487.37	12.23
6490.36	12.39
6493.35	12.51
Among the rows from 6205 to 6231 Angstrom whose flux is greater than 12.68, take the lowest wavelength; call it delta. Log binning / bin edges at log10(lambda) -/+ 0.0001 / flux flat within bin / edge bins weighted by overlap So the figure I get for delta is 6215.40 Angstrom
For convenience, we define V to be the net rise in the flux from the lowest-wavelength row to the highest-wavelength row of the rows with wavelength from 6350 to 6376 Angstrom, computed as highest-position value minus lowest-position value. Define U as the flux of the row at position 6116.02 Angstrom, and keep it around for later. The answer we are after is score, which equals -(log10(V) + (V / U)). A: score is -0.3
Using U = 13.39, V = 1.6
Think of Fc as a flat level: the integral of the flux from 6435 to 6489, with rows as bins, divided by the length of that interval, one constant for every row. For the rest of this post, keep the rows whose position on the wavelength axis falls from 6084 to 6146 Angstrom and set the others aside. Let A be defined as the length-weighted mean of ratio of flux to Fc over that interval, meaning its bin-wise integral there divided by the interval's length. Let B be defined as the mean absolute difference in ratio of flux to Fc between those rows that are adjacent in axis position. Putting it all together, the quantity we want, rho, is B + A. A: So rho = 1.12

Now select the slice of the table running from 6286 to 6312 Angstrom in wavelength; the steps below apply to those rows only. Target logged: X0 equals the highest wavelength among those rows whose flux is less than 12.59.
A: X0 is 6310.57 Angstrom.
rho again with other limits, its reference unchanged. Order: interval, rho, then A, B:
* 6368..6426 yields 1.03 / 1.02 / 0.015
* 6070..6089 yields 1.18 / 1.17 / 0.014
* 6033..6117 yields 1.14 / 1.12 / 0.016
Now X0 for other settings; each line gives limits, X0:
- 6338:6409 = 6407.21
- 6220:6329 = 6328.04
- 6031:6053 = 6032.11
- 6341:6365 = 6357.24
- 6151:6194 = 6192.54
